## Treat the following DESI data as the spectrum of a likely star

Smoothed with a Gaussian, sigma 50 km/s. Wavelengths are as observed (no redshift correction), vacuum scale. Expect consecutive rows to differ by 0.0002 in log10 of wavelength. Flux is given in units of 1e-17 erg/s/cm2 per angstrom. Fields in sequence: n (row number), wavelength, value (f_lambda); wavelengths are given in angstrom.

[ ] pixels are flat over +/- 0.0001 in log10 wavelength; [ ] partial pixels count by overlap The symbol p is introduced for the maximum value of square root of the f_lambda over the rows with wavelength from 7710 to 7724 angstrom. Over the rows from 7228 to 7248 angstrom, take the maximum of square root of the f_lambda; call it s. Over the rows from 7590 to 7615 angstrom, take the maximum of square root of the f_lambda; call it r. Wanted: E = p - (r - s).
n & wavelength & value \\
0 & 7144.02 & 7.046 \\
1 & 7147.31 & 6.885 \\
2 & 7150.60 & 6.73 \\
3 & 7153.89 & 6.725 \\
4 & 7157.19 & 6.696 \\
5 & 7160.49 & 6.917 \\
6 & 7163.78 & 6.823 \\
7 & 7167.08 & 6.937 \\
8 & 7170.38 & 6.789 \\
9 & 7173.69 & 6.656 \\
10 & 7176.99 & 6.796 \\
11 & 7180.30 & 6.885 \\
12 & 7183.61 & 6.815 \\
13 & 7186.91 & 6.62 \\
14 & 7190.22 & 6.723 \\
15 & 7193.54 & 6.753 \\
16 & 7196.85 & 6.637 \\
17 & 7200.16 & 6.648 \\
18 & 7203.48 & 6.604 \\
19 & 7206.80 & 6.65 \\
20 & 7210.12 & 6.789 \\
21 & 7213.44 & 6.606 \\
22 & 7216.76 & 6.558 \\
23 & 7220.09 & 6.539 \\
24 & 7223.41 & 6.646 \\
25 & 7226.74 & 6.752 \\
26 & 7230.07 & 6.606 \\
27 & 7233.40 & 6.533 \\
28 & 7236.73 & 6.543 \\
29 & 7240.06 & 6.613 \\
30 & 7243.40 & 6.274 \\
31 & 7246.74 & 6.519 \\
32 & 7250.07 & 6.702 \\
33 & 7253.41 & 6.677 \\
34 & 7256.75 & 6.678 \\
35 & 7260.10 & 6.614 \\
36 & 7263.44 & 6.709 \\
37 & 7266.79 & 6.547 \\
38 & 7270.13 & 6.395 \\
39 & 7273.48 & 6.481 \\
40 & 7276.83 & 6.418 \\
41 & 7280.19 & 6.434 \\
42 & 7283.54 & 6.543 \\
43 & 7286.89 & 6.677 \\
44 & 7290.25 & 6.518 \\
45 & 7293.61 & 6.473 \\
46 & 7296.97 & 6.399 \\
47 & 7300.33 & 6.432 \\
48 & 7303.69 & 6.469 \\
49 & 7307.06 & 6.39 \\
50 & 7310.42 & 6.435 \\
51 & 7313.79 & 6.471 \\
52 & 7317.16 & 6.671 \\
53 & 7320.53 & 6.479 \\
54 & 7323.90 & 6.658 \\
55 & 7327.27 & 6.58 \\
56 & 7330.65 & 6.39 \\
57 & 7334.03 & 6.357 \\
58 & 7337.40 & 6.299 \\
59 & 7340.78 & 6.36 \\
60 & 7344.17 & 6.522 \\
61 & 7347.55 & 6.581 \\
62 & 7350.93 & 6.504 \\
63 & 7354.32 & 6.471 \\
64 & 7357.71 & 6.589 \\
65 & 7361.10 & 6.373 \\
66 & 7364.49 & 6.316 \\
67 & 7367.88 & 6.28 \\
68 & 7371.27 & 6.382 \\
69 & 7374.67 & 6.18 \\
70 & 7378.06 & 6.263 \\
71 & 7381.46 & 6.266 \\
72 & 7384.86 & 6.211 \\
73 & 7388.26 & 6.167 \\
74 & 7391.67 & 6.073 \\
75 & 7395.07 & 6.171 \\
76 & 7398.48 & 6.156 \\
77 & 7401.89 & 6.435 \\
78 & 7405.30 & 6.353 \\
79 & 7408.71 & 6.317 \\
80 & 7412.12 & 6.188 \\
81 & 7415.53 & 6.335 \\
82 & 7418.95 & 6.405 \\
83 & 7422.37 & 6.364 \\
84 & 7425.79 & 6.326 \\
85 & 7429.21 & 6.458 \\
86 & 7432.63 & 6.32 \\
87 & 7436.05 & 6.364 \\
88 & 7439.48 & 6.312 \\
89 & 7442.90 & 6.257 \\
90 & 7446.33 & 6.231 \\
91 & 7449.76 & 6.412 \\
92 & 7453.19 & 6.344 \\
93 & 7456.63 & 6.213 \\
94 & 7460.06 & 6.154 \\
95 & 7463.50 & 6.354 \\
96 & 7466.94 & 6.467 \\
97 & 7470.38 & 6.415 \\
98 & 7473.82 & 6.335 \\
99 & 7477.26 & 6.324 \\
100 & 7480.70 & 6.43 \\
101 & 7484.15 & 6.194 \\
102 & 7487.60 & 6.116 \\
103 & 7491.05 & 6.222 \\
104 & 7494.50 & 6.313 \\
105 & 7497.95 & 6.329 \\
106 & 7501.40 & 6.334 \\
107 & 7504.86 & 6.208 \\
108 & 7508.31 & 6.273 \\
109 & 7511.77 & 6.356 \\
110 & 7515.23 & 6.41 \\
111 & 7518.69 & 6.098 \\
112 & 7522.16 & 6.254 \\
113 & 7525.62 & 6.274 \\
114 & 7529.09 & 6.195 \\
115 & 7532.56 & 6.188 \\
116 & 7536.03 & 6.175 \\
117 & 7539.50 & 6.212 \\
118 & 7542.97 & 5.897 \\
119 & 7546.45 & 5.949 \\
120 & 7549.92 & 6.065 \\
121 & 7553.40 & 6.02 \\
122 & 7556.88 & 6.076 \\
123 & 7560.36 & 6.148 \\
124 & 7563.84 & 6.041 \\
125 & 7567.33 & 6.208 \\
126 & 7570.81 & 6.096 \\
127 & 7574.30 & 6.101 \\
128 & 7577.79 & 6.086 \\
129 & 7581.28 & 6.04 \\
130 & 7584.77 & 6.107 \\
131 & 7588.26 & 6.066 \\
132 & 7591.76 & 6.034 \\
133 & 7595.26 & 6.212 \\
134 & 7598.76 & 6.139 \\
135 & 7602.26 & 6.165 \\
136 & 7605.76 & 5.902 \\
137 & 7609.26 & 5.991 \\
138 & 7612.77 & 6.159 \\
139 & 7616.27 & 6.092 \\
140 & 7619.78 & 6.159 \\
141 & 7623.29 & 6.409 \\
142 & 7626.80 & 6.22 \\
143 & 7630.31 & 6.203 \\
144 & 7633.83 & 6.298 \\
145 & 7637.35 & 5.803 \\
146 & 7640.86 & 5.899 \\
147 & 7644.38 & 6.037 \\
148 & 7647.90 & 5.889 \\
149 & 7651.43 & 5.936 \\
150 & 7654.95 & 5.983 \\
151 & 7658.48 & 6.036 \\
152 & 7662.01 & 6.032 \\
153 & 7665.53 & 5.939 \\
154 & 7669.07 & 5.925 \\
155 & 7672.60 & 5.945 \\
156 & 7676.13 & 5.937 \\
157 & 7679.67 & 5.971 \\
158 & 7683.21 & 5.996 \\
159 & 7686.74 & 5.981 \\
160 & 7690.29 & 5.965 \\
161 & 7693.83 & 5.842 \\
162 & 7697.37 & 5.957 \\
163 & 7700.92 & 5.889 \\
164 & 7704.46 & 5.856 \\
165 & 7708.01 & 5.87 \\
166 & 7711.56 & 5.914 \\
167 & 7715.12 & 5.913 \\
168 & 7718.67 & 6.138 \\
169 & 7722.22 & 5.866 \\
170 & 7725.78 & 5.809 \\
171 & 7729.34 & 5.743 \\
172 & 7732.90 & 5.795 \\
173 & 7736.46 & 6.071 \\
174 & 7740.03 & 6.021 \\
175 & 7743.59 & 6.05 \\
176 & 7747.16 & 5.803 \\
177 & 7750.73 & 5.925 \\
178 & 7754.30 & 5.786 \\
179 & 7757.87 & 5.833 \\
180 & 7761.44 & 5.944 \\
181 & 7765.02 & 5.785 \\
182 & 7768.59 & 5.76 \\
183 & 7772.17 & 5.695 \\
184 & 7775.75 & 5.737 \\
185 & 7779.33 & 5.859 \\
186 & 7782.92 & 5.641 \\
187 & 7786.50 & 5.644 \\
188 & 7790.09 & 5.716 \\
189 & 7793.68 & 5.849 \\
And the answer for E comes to 2.56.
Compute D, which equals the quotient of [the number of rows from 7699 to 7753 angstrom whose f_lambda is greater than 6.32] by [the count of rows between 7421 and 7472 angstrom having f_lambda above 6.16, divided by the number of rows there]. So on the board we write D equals 0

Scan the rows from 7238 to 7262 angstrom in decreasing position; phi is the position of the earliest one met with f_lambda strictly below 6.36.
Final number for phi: 7243.40 angstrom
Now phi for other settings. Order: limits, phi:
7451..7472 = 7463.50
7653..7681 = 7679.67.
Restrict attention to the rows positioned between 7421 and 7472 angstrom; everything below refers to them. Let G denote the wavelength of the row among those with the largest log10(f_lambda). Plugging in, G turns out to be 7466.94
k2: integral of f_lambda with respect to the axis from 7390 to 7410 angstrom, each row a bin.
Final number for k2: 125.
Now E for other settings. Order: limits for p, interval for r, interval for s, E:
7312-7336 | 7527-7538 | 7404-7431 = 2.64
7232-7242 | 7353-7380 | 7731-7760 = 2.47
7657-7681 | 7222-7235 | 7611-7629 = 2.39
